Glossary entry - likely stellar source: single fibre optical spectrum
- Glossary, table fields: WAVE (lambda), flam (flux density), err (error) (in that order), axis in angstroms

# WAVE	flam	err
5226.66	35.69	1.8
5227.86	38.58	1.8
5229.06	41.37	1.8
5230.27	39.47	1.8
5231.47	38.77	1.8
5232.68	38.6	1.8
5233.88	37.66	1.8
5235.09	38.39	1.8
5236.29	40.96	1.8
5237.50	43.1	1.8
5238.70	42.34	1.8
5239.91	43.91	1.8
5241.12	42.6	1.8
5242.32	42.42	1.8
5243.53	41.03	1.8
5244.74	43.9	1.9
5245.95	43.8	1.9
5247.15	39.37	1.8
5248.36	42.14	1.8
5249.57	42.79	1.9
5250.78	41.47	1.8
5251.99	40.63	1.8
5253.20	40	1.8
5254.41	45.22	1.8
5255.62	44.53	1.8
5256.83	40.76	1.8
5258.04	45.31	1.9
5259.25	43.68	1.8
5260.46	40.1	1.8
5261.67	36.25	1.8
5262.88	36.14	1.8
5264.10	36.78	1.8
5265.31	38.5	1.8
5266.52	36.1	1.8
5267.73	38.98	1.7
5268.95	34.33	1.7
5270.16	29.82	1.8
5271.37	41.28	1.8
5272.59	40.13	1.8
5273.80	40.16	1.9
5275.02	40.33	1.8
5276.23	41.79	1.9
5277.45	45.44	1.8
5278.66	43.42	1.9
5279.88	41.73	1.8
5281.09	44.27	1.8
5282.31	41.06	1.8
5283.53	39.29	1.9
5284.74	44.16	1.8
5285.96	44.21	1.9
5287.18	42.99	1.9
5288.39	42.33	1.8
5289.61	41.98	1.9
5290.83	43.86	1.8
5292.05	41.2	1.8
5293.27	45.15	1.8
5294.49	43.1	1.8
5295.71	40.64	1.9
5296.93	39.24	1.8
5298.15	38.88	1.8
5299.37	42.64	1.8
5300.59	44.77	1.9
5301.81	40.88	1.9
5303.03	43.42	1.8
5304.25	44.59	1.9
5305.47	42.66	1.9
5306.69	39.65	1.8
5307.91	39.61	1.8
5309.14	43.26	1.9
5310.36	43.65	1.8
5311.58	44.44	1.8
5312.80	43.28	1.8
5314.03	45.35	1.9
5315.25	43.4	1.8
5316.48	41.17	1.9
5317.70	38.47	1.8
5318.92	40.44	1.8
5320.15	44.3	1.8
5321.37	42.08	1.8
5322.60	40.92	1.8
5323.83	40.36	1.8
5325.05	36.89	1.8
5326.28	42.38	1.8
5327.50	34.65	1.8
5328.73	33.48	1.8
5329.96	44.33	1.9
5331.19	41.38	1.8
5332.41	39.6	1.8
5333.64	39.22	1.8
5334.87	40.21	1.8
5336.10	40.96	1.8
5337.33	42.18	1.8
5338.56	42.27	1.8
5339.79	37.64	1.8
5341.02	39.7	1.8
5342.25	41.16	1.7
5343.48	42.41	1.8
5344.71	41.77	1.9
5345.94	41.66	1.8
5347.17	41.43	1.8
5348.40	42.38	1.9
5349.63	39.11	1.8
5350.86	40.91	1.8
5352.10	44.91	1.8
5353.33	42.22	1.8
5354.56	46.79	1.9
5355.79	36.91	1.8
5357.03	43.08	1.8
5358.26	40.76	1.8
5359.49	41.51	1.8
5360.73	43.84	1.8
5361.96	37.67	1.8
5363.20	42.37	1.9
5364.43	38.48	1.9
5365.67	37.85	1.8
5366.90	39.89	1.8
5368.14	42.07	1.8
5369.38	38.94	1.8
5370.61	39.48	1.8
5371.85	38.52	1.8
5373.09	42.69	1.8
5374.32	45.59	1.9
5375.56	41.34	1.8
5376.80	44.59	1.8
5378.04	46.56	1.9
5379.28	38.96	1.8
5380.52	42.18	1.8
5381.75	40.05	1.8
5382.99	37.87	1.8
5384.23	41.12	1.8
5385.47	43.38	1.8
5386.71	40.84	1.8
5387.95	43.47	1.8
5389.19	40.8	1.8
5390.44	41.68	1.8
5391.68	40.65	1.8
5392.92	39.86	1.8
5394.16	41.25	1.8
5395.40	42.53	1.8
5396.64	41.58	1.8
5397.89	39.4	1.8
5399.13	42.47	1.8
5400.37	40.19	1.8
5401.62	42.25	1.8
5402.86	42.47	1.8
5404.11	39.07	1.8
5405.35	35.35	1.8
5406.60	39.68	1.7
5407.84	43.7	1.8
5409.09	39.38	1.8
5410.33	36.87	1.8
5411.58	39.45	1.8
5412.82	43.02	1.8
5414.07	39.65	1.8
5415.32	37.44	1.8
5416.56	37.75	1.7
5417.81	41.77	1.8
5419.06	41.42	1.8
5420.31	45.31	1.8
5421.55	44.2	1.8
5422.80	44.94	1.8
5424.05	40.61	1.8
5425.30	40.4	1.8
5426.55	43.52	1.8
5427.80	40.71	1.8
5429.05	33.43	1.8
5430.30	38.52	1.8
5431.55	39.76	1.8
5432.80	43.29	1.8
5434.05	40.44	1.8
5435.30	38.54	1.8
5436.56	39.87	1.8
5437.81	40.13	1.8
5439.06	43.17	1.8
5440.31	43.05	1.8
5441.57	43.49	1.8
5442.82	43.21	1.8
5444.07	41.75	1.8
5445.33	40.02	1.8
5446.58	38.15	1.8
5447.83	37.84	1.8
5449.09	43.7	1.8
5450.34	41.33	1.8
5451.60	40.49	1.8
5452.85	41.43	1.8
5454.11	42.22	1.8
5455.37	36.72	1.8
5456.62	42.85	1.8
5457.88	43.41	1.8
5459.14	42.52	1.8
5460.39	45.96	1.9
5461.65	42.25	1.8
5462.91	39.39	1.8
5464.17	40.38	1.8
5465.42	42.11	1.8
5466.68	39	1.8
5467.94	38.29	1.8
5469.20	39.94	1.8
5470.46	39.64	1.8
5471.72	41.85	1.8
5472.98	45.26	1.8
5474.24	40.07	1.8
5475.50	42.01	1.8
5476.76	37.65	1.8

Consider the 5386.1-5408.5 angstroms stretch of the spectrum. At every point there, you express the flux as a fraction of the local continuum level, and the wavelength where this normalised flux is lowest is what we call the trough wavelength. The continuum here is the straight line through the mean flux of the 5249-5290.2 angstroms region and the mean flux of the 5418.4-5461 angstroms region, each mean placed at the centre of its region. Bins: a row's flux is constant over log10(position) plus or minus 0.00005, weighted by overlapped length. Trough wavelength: 5405.35 angstroms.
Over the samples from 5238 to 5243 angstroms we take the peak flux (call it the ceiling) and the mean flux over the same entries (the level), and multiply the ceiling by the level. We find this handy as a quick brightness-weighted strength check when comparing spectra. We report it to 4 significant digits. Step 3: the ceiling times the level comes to 1880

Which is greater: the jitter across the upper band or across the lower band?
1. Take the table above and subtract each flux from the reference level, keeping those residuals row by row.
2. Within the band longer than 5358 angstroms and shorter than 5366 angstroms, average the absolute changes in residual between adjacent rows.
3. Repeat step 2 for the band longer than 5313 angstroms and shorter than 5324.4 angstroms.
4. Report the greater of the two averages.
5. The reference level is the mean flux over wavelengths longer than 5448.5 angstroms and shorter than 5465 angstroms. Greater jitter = 3.08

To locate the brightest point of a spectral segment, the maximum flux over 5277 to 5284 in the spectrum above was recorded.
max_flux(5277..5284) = 45.44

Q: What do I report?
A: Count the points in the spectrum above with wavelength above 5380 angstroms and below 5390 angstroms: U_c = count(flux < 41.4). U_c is 5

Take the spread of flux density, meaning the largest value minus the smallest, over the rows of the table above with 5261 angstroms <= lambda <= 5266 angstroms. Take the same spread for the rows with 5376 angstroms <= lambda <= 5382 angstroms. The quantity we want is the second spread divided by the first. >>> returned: 3.22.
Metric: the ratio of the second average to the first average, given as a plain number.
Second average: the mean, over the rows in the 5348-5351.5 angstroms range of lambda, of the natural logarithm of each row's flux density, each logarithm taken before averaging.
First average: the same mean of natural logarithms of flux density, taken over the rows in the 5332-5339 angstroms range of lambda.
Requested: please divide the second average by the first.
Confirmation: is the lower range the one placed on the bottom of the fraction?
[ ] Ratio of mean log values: 1.000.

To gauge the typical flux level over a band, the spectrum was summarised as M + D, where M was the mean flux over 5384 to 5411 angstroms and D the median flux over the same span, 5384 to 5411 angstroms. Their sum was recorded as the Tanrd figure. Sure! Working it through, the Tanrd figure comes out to 81.8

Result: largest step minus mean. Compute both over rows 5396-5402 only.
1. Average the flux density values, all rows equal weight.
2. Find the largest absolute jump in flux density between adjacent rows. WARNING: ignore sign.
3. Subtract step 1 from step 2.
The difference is -38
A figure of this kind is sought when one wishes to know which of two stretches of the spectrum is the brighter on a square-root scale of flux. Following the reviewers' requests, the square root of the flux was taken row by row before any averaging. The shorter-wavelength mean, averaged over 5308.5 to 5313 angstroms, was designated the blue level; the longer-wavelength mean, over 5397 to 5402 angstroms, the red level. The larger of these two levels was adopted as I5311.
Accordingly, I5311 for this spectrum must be 6.61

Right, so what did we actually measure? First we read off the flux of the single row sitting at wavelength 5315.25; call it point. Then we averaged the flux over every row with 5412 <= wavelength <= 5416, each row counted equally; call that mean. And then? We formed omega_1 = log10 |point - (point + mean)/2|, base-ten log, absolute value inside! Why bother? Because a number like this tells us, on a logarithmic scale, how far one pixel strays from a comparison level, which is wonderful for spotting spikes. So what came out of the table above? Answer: 0.23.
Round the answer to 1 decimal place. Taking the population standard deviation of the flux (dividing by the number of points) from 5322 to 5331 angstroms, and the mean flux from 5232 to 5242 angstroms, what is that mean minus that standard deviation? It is 37.2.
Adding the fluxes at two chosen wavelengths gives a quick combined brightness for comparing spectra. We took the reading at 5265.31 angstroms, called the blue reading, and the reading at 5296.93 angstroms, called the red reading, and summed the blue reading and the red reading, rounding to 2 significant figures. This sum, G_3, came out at 78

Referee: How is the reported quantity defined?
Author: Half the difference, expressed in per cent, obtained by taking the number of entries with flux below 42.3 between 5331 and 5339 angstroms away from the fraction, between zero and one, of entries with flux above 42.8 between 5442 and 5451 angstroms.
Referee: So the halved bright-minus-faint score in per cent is -336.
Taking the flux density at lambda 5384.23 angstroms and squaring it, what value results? 1691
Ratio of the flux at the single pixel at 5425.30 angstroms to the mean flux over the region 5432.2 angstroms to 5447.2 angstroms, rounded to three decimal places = 0.979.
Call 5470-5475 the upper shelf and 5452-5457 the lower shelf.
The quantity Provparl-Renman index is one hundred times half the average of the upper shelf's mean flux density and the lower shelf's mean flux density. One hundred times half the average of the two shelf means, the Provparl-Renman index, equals 2063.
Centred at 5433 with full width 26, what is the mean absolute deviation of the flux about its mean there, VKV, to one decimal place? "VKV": 2.1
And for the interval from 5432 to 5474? 1.8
